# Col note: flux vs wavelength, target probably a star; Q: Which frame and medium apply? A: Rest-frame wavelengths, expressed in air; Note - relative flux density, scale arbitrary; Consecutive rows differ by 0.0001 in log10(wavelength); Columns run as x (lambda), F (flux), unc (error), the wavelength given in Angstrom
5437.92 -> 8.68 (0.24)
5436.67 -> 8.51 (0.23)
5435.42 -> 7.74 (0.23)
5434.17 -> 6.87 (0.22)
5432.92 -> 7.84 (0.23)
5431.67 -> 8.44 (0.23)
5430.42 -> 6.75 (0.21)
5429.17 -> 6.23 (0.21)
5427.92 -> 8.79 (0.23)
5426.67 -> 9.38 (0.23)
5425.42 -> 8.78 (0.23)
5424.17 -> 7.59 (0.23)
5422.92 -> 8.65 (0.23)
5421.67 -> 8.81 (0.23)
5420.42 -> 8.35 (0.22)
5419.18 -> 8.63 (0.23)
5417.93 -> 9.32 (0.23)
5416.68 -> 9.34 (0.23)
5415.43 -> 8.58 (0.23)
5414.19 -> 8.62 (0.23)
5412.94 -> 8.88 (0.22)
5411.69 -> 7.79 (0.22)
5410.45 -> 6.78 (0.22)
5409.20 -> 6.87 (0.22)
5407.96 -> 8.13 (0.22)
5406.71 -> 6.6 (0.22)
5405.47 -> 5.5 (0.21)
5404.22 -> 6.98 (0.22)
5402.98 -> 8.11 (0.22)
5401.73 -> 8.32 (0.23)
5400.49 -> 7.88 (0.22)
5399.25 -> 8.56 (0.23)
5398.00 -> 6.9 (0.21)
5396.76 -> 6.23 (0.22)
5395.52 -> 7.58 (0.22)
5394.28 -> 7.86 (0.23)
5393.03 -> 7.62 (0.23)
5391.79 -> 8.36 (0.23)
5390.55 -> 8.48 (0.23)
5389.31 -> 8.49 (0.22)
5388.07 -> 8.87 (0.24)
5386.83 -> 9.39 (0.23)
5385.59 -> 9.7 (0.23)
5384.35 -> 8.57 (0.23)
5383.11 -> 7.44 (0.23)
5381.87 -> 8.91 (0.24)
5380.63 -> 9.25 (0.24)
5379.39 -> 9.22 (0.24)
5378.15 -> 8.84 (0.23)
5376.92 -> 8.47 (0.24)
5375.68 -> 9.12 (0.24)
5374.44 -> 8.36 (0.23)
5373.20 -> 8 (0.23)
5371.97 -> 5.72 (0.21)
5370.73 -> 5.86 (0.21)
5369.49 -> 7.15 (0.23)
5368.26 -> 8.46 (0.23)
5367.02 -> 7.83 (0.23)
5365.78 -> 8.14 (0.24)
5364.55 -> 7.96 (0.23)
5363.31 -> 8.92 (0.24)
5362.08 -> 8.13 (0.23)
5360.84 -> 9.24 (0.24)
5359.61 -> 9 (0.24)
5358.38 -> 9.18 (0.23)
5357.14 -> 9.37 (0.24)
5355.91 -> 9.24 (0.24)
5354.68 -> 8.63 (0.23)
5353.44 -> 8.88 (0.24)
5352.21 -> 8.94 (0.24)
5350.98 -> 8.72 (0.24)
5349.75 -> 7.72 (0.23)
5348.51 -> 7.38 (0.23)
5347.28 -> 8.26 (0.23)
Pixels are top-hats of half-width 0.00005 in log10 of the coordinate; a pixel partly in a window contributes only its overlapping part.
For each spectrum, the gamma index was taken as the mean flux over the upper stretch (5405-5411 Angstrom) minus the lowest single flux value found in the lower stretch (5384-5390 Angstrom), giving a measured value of -1.7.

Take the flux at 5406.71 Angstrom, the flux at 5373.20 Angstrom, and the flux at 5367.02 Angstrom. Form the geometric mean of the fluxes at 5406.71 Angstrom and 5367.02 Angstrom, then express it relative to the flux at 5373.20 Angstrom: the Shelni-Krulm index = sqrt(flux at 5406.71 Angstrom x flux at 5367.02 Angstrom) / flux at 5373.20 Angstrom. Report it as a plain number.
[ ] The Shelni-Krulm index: 0.90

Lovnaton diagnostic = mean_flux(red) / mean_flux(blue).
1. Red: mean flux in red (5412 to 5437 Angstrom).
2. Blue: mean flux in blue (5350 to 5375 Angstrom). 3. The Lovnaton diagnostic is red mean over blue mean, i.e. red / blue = 1.00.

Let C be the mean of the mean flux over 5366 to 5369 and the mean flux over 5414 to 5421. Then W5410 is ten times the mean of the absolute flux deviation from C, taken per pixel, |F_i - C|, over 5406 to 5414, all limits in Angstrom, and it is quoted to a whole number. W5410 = 11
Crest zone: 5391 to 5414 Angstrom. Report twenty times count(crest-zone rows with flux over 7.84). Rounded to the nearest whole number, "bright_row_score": 160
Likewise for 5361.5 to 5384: 260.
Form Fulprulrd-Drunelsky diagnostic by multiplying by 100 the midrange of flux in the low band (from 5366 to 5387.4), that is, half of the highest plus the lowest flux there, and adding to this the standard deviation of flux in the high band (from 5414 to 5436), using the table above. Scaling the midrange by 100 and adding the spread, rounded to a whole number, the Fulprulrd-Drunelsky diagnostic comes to 772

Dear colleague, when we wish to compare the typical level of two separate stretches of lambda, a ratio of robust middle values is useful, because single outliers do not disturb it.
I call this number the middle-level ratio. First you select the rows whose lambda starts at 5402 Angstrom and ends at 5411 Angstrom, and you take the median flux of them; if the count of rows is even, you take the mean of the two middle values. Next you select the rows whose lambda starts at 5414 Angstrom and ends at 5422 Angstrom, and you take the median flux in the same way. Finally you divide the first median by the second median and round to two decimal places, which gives 0.80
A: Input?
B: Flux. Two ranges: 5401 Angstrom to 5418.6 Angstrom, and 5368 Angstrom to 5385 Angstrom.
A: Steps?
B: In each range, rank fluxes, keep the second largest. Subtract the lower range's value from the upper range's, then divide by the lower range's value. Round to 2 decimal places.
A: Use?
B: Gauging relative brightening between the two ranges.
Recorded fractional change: 0.01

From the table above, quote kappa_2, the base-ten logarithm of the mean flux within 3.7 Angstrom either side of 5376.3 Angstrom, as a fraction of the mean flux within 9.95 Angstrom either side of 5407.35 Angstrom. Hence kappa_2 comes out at 0.049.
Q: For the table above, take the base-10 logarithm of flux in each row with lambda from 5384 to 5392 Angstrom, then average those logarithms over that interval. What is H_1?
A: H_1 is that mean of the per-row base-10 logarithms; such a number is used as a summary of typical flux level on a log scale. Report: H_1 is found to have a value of 0.95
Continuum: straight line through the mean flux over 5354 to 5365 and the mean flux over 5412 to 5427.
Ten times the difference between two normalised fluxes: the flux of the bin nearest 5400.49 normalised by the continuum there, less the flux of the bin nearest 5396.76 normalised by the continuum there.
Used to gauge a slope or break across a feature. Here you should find 1.9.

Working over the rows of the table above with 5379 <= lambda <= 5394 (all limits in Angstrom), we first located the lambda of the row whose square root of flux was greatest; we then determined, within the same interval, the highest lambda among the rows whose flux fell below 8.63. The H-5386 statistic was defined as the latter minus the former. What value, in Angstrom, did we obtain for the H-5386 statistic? 7.4 Angstrom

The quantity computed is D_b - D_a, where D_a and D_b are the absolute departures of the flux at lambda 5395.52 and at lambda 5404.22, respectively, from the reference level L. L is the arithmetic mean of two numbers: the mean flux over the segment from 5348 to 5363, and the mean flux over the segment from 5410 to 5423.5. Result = 0.60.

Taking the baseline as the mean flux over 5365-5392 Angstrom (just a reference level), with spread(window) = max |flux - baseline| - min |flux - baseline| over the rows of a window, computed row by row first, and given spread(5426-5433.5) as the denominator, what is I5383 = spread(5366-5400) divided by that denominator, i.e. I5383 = 1.3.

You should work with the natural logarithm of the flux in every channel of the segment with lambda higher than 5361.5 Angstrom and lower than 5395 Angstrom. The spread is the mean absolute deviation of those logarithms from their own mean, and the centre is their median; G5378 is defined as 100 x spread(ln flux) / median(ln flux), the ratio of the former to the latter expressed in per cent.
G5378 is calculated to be 4.1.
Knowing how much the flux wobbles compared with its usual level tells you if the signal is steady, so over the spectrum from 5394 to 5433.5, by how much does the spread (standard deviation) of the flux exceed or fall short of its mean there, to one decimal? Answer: -6.9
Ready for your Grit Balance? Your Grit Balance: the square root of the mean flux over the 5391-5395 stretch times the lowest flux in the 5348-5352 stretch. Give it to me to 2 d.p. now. 7.66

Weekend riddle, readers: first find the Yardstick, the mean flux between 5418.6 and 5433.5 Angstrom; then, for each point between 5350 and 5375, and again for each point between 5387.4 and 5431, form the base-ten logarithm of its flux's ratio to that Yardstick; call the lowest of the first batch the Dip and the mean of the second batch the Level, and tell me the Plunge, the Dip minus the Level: -0.14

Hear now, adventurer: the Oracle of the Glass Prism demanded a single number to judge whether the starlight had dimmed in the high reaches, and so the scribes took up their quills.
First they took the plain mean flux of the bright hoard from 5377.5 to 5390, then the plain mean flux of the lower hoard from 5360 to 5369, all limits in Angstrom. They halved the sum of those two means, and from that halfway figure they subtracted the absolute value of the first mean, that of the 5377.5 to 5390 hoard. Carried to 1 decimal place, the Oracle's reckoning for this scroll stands -0.2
